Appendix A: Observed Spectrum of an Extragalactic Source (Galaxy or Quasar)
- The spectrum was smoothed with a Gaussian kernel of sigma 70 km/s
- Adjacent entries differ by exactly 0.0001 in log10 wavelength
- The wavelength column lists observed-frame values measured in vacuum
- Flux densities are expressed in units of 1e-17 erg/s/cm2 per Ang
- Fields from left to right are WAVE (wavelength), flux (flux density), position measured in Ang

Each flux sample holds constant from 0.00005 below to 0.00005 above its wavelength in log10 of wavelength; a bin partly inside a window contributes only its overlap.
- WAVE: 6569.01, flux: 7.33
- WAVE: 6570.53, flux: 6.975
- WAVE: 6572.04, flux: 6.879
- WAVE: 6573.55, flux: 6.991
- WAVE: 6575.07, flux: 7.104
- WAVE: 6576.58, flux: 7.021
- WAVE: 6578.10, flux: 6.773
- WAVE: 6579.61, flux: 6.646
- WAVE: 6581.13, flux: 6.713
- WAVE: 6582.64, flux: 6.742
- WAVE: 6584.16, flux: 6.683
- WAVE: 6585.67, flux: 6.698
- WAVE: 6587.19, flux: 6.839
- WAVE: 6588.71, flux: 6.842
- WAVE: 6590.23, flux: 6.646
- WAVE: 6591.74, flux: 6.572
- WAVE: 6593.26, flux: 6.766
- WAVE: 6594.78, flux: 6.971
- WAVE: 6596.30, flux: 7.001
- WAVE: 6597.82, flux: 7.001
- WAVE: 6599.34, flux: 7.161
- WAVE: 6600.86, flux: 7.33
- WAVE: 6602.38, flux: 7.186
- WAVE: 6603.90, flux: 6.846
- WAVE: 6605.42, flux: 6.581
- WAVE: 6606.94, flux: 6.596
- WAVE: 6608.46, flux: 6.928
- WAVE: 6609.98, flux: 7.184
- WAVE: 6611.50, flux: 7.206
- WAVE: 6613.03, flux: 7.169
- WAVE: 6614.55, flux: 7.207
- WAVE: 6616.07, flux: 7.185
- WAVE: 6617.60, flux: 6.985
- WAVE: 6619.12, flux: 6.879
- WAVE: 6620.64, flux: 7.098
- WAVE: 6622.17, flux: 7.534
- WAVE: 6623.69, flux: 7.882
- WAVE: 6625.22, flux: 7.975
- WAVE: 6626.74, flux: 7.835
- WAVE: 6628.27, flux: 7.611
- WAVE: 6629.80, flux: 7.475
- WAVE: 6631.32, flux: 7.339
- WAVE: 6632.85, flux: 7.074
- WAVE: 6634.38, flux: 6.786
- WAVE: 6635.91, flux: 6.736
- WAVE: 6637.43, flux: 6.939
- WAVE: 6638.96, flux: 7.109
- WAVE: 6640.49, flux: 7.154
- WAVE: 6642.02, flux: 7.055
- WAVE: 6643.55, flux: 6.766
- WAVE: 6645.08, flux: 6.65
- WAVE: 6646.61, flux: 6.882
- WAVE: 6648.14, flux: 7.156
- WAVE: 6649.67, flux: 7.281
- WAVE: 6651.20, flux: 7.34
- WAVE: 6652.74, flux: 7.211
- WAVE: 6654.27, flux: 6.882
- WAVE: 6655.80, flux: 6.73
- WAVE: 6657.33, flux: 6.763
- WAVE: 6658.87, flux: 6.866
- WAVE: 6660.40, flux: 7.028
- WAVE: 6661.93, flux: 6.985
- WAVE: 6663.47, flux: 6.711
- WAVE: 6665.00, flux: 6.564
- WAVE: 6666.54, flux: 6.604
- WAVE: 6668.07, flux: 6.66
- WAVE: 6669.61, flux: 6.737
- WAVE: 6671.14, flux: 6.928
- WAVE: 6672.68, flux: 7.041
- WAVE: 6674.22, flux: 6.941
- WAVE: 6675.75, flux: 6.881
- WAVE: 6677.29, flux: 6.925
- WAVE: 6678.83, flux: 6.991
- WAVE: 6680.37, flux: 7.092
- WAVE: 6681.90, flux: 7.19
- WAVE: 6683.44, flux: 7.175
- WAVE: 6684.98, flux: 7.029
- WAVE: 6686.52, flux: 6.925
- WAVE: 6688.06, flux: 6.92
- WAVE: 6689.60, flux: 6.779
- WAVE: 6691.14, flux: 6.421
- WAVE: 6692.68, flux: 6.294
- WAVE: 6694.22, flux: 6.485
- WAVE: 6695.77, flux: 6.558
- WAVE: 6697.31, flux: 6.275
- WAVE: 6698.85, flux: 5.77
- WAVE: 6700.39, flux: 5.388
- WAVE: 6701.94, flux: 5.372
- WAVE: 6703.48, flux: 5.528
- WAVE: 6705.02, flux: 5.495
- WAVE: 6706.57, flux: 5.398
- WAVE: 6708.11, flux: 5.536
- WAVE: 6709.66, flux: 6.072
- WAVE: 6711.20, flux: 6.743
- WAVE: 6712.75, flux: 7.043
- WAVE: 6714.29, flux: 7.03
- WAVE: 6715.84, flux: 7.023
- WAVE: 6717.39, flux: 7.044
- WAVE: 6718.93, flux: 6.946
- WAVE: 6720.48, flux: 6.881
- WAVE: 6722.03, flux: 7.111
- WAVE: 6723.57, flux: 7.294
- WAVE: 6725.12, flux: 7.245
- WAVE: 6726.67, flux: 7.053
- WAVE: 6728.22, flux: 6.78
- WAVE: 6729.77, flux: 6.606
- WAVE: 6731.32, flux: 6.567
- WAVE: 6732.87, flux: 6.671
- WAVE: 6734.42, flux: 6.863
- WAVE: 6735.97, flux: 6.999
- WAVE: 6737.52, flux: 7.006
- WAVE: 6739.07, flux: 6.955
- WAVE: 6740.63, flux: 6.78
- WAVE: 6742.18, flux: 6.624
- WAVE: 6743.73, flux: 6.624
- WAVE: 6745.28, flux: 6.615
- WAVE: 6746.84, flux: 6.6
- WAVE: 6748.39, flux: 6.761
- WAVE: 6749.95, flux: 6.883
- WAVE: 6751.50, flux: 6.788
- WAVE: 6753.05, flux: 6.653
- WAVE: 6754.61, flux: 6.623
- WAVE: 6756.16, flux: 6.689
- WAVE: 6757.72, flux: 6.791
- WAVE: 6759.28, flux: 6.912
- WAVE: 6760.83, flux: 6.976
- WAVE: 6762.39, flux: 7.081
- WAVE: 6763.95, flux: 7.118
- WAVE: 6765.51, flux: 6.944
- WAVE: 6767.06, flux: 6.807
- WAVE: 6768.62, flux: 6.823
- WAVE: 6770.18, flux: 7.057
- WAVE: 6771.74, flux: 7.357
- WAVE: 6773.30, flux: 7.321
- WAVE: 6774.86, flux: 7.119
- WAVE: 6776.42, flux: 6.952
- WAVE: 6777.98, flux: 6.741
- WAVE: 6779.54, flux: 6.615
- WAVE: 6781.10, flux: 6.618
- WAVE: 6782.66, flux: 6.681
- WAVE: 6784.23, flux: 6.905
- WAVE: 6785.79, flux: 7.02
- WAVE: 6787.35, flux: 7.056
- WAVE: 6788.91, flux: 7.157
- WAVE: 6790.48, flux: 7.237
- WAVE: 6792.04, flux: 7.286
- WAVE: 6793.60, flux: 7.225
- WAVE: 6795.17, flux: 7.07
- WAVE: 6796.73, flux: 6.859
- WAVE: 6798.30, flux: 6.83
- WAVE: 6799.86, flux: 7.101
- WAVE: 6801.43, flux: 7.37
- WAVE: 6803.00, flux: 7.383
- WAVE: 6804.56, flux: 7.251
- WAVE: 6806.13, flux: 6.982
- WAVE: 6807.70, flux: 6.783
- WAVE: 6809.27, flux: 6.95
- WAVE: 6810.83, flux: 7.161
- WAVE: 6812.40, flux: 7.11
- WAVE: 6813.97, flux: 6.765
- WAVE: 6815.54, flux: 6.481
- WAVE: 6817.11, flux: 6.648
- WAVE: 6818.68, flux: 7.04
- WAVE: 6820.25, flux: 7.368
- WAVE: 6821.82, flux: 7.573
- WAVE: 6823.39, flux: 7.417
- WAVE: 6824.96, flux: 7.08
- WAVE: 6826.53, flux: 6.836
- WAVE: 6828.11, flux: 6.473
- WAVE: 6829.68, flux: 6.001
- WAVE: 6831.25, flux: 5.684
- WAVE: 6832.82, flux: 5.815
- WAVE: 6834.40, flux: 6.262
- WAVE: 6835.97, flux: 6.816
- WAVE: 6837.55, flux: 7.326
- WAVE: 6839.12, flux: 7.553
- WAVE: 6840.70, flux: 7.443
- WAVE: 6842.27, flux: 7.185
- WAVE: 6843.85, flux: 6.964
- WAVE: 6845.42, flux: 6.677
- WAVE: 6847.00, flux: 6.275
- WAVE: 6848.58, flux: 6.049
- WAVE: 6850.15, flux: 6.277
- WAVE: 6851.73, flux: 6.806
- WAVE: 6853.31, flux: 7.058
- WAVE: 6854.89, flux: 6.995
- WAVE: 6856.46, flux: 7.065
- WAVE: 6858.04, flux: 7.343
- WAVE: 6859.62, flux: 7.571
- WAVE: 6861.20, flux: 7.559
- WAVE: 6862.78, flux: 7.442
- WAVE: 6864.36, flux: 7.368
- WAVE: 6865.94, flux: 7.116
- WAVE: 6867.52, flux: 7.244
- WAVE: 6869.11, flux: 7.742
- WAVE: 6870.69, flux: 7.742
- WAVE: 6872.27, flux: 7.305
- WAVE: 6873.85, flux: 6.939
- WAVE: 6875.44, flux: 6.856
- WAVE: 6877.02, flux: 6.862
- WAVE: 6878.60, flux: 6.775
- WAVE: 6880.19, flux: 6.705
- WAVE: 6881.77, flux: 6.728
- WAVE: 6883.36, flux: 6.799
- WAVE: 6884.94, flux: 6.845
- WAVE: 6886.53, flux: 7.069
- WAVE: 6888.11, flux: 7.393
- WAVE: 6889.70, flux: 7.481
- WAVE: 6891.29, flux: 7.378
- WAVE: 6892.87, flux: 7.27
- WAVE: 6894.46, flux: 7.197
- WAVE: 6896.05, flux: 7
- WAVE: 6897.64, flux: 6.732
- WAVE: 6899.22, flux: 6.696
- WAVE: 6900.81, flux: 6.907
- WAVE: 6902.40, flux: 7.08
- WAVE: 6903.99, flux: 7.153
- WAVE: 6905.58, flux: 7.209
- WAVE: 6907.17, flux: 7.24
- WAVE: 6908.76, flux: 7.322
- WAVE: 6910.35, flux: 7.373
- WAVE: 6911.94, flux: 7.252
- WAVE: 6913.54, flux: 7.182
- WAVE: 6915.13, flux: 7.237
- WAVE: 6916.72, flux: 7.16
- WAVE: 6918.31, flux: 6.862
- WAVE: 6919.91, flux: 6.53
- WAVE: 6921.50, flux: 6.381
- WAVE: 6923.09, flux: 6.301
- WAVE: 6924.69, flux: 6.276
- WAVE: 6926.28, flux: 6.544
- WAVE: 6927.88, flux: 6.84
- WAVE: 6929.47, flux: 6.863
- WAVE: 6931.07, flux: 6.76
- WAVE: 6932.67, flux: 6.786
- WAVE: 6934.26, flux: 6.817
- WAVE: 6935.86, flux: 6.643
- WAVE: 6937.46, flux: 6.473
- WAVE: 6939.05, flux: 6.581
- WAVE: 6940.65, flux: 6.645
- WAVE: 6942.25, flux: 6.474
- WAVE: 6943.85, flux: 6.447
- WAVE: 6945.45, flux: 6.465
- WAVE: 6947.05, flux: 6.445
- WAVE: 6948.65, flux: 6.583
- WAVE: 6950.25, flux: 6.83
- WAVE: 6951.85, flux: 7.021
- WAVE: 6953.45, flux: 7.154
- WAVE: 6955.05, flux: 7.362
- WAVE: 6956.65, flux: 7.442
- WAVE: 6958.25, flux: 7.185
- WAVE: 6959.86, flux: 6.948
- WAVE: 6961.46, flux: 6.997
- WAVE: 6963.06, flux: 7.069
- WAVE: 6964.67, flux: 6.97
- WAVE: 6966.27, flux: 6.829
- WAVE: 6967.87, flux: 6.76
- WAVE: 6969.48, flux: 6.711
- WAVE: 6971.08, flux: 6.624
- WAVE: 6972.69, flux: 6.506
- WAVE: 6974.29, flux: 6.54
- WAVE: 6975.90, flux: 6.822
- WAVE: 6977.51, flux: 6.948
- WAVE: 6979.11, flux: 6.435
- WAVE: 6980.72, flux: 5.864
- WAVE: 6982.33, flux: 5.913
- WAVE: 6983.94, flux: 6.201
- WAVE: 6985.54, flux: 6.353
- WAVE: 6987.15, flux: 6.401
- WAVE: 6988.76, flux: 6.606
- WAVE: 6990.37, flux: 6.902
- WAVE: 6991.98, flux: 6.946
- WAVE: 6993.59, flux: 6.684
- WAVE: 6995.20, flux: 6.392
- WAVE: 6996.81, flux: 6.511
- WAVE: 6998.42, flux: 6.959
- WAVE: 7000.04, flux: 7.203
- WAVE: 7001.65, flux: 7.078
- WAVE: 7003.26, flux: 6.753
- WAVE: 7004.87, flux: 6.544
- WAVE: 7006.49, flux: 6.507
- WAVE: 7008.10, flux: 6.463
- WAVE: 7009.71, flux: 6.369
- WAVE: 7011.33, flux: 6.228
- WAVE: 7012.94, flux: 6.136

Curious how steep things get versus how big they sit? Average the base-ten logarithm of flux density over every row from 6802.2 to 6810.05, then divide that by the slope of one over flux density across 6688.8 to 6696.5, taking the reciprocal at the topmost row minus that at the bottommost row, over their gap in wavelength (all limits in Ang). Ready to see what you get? 1054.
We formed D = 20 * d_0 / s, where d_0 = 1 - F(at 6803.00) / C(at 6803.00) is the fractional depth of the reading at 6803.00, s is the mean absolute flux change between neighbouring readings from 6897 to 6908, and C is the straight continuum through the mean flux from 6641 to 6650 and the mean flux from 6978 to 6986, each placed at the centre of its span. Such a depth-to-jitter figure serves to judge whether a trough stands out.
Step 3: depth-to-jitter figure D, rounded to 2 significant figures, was -25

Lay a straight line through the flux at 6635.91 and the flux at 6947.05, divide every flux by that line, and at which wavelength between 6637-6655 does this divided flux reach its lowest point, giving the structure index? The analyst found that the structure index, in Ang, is 6645.08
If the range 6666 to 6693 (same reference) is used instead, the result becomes 6692.68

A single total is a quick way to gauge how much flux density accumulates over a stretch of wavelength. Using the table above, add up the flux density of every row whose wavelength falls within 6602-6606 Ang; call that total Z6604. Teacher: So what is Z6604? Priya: 20.6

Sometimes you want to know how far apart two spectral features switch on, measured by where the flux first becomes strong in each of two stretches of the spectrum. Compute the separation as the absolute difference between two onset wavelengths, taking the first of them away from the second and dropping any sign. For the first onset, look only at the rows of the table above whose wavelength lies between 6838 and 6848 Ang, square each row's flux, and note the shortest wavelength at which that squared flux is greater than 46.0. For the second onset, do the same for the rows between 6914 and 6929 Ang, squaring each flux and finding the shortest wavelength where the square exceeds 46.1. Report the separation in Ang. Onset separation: 76.0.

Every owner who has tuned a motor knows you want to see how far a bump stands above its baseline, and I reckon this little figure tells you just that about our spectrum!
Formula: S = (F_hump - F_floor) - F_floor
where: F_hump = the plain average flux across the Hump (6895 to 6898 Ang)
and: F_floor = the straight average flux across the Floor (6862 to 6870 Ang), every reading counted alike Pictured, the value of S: -7.9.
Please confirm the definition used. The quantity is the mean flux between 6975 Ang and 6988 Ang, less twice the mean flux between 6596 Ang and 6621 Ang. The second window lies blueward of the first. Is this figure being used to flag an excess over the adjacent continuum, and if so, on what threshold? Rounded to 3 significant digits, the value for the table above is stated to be -7.70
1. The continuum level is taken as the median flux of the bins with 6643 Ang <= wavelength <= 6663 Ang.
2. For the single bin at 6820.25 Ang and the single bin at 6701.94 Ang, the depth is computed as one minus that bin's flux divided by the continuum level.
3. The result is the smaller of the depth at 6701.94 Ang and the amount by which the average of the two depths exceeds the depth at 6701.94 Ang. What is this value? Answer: -0.15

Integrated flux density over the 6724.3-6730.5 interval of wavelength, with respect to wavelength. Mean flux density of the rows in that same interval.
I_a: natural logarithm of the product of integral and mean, 5.69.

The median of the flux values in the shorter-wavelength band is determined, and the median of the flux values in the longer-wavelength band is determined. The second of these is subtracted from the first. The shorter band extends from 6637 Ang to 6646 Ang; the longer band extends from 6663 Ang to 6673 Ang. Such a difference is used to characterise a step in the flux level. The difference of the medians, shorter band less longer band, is 0.29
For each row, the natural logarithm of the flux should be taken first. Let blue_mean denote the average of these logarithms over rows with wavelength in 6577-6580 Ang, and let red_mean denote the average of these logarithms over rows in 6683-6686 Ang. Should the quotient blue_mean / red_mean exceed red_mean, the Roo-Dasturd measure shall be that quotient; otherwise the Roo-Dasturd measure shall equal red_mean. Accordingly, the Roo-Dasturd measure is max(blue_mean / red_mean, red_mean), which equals 1.96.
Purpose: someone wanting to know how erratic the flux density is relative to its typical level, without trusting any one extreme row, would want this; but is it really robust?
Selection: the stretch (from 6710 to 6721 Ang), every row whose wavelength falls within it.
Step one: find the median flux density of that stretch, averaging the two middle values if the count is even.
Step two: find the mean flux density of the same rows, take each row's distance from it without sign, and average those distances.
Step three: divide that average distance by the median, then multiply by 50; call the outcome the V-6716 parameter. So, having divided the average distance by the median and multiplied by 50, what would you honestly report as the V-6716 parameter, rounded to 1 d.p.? 0.6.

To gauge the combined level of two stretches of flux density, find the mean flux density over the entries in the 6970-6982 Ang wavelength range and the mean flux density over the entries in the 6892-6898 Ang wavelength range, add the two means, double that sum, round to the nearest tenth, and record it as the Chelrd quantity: 27.2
